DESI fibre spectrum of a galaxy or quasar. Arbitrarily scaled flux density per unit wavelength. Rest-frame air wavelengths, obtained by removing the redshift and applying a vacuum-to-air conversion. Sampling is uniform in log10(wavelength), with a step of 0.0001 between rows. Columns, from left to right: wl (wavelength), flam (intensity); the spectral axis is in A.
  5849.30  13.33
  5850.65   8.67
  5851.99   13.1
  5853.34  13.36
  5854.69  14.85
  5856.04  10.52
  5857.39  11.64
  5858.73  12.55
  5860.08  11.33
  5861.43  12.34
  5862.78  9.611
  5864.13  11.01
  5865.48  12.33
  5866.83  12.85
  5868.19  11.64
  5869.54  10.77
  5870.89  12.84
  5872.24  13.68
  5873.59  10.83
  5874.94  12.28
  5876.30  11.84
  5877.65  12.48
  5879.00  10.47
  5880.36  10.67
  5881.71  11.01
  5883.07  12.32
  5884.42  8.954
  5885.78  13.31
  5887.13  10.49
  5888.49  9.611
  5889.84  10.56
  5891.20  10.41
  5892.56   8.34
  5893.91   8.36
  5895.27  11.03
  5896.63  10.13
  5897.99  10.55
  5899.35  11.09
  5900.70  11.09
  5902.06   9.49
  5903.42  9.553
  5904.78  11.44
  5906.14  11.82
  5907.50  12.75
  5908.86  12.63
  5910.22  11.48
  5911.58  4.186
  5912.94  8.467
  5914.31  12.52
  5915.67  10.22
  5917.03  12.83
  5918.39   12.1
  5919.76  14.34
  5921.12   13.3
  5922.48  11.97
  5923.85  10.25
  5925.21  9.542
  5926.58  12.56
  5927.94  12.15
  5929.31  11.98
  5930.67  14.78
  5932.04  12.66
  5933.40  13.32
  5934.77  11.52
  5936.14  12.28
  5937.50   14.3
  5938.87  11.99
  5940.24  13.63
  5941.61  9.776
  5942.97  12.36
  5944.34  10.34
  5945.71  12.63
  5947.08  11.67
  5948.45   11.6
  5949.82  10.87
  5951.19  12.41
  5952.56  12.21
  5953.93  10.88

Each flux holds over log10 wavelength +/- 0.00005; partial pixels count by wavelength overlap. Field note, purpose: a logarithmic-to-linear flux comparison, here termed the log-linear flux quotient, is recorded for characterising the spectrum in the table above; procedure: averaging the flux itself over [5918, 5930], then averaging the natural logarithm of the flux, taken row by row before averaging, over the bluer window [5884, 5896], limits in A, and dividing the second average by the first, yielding 0.192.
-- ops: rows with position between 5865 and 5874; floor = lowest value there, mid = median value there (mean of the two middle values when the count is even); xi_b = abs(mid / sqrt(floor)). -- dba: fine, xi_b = 3.8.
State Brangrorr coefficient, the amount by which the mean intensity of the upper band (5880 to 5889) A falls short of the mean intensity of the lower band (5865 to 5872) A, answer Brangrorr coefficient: 1.2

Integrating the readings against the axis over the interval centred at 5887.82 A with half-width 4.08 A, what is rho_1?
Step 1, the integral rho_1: 86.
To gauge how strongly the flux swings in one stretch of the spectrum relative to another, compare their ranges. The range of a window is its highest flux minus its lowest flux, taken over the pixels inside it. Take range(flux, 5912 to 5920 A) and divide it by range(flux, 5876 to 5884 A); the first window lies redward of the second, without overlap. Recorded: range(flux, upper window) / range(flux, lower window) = 2.9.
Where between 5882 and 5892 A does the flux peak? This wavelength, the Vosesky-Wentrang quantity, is 5885.78 A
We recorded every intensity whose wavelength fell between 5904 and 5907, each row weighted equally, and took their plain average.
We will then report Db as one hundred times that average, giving 1163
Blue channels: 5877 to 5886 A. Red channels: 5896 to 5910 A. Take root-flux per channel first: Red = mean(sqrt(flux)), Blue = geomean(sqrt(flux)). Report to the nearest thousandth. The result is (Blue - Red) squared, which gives 0.001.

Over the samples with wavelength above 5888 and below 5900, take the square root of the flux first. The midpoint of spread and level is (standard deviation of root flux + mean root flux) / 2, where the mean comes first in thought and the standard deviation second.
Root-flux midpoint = 1.66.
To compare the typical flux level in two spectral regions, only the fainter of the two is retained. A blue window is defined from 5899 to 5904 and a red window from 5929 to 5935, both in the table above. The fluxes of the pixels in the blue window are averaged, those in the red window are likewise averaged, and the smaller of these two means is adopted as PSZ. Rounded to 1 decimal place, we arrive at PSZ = 10.3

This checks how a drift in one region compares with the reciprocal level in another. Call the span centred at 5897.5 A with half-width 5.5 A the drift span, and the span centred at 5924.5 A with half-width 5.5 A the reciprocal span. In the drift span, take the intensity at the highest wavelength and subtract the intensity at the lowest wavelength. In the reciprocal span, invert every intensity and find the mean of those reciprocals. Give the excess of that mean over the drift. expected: -1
